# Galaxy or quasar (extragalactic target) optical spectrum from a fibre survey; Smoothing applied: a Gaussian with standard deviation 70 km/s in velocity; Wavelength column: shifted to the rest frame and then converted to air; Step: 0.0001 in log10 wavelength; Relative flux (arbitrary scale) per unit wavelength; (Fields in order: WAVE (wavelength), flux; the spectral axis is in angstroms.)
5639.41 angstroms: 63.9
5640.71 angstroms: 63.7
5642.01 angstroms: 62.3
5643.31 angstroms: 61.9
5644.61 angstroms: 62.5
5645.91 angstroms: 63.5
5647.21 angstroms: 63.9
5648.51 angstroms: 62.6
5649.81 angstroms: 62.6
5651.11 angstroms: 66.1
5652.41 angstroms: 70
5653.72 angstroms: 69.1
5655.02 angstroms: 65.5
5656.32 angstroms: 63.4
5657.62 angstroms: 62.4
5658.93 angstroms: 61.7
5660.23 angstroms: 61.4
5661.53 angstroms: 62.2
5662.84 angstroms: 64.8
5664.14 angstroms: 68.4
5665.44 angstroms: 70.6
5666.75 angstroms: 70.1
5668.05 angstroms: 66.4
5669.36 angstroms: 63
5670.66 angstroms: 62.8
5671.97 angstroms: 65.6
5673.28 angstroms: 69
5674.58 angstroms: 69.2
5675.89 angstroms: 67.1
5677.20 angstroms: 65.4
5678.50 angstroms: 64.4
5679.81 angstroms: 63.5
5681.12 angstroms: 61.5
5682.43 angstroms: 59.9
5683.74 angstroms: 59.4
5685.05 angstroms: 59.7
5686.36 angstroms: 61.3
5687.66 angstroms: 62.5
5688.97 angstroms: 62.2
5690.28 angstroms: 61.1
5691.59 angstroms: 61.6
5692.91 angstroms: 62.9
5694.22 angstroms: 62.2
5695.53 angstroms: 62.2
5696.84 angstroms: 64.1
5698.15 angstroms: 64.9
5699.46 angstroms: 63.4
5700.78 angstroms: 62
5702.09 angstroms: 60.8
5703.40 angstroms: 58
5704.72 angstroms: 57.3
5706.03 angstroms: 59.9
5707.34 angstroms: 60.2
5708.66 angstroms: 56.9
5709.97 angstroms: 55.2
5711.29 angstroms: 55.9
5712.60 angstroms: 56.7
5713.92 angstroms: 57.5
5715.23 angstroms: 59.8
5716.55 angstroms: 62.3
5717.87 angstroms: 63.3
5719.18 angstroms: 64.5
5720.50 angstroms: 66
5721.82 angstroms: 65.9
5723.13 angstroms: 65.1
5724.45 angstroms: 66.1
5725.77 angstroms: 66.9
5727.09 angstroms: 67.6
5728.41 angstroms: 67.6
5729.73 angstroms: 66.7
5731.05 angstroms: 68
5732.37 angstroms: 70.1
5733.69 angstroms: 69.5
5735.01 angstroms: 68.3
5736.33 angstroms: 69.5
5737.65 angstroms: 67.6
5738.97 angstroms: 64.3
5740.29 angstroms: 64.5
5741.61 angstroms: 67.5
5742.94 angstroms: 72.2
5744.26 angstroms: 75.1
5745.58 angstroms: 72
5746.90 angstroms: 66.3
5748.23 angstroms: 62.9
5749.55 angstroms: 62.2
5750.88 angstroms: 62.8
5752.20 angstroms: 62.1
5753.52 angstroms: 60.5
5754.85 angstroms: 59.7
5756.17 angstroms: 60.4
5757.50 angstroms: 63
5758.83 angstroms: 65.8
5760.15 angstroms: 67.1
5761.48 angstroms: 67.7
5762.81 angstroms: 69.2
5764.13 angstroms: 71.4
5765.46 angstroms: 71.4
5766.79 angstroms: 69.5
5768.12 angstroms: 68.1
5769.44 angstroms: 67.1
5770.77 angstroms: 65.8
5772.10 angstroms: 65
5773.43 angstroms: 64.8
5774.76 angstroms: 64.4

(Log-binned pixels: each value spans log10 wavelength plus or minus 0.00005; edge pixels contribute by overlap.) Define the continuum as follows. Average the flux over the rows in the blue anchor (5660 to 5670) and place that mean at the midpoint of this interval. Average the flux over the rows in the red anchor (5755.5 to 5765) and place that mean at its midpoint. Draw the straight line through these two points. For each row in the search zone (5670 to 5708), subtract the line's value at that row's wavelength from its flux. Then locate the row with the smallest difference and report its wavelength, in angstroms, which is 5704.72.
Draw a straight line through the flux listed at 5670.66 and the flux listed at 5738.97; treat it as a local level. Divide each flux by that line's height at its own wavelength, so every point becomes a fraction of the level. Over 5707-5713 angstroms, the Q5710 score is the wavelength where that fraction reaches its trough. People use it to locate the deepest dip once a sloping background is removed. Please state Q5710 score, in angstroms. 5709.97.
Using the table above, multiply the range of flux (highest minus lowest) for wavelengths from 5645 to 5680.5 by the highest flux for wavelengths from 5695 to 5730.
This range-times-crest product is 622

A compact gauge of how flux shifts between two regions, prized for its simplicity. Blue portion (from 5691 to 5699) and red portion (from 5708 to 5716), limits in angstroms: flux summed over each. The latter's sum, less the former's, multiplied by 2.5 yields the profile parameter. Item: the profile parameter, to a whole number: -90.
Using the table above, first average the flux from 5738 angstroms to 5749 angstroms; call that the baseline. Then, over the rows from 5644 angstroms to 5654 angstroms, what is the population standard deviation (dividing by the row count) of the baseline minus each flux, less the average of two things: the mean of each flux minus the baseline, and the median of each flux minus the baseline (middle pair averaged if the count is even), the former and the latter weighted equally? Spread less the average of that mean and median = 6.6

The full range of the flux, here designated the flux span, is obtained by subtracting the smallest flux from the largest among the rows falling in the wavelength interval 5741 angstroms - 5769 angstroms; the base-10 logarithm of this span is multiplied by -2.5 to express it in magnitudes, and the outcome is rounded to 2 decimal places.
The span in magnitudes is -2.97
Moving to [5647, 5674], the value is -2.41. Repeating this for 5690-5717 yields -2.47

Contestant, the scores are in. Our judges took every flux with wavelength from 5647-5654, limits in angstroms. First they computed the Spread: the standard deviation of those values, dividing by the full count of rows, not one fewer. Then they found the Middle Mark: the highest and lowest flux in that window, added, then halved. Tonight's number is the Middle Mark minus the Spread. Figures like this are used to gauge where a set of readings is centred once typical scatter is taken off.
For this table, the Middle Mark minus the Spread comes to 63.3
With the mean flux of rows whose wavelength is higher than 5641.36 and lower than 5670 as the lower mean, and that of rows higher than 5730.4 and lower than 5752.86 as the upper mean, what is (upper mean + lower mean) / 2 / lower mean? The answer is 1.02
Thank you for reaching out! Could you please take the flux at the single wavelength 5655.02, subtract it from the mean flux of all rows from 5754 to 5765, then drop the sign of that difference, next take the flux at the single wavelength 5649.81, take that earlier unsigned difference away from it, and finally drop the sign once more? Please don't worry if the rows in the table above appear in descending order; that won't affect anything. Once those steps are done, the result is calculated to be 62.6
